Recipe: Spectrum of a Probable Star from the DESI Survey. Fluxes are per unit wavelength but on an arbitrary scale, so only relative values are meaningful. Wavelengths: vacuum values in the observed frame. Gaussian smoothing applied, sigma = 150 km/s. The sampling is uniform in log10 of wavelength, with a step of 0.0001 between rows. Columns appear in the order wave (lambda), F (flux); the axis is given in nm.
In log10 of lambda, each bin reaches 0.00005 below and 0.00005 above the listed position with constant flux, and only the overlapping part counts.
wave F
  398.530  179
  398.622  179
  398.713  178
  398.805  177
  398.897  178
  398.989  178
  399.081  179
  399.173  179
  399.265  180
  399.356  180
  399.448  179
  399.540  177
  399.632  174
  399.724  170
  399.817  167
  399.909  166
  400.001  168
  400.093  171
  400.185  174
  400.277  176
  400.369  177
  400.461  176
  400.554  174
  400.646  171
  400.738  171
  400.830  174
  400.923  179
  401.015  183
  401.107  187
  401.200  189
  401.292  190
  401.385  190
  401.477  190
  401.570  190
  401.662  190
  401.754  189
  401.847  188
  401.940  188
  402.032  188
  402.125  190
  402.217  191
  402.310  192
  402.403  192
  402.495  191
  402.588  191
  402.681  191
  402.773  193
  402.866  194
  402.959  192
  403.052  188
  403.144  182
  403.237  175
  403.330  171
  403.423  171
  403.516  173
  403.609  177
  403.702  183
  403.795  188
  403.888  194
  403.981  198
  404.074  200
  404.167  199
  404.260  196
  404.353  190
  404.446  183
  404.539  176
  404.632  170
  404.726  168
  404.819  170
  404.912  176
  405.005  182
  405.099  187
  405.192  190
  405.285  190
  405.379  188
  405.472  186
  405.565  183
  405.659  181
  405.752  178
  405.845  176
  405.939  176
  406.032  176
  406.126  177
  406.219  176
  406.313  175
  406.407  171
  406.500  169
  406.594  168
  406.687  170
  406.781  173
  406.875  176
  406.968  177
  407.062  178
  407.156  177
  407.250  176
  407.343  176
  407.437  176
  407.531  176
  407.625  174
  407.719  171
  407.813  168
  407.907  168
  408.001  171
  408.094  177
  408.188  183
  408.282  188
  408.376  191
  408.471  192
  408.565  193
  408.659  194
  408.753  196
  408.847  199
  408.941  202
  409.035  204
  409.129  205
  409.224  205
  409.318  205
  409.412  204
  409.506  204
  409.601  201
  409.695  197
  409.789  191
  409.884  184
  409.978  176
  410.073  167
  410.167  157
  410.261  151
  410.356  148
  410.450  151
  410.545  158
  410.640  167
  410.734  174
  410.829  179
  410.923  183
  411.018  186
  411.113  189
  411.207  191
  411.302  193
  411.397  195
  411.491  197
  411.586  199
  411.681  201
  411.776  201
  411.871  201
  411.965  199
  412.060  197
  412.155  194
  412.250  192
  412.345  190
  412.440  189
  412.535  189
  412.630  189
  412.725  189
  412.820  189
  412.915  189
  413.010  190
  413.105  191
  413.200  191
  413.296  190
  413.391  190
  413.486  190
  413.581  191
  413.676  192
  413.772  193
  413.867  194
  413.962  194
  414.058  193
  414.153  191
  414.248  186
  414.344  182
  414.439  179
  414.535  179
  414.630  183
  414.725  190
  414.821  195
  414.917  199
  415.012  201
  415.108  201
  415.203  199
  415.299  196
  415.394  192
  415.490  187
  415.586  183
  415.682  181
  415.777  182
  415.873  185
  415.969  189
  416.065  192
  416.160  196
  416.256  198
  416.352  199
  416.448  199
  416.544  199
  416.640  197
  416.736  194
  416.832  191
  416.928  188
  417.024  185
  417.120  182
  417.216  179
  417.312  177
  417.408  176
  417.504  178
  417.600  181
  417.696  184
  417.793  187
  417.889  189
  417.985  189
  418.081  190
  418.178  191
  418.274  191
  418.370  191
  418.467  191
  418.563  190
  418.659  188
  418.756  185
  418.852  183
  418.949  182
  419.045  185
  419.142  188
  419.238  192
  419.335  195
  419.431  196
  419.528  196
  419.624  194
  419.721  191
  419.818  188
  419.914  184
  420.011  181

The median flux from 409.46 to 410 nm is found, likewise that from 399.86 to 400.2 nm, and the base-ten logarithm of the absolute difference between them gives 1.39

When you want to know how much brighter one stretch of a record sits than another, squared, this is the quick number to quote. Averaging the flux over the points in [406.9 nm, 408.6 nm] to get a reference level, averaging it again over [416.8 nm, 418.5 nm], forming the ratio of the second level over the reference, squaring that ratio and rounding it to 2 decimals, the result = 1.08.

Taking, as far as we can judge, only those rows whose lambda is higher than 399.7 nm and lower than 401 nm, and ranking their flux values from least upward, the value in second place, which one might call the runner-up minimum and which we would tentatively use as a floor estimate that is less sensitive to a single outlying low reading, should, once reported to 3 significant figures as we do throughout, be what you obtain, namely 167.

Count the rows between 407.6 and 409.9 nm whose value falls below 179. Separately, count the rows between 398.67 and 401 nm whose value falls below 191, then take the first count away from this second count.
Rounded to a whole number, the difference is 19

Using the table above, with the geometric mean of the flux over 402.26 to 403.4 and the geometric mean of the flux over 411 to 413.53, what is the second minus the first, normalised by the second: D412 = 0.026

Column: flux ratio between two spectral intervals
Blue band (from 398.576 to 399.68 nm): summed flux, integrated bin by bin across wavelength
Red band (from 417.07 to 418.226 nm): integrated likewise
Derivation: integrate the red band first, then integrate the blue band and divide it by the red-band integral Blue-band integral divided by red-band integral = 0.927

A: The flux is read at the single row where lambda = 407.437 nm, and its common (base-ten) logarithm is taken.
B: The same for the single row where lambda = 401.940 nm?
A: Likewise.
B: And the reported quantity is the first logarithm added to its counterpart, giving 4.52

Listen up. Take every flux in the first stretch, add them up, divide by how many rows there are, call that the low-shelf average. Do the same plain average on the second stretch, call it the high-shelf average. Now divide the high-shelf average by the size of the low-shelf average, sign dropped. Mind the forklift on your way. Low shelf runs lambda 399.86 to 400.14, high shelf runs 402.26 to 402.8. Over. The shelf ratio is 1.14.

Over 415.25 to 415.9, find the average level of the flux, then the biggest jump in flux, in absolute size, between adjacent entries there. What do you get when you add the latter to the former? 192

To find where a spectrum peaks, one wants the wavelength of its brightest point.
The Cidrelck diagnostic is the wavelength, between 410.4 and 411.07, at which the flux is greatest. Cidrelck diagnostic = 411.018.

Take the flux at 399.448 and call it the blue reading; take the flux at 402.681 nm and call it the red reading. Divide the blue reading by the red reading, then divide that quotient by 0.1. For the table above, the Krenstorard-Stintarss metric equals 9.4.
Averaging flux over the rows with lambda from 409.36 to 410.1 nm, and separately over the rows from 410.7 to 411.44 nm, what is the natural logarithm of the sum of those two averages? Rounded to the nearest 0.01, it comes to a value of 5.93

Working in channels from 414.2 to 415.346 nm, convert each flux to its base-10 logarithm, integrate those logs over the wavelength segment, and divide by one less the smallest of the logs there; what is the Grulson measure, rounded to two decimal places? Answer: -2.09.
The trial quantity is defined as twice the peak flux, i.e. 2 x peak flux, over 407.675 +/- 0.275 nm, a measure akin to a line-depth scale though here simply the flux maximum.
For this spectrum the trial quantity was 352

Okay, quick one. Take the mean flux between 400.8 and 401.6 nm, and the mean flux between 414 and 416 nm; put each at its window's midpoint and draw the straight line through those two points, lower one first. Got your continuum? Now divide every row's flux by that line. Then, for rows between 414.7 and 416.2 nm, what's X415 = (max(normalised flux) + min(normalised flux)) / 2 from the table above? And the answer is 1.01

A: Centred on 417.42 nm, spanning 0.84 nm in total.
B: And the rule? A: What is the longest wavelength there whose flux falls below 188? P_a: 417.793 nm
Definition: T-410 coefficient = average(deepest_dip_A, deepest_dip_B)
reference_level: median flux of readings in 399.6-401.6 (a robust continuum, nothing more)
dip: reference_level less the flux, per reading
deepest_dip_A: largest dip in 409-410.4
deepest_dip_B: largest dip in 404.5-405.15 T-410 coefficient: 17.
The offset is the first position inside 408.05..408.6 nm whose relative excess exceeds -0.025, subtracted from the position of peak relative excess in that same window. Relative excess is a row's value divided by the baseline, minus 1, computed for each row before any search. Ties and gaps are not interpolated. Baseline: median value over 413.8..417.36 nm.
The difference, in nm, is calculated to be 0.28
